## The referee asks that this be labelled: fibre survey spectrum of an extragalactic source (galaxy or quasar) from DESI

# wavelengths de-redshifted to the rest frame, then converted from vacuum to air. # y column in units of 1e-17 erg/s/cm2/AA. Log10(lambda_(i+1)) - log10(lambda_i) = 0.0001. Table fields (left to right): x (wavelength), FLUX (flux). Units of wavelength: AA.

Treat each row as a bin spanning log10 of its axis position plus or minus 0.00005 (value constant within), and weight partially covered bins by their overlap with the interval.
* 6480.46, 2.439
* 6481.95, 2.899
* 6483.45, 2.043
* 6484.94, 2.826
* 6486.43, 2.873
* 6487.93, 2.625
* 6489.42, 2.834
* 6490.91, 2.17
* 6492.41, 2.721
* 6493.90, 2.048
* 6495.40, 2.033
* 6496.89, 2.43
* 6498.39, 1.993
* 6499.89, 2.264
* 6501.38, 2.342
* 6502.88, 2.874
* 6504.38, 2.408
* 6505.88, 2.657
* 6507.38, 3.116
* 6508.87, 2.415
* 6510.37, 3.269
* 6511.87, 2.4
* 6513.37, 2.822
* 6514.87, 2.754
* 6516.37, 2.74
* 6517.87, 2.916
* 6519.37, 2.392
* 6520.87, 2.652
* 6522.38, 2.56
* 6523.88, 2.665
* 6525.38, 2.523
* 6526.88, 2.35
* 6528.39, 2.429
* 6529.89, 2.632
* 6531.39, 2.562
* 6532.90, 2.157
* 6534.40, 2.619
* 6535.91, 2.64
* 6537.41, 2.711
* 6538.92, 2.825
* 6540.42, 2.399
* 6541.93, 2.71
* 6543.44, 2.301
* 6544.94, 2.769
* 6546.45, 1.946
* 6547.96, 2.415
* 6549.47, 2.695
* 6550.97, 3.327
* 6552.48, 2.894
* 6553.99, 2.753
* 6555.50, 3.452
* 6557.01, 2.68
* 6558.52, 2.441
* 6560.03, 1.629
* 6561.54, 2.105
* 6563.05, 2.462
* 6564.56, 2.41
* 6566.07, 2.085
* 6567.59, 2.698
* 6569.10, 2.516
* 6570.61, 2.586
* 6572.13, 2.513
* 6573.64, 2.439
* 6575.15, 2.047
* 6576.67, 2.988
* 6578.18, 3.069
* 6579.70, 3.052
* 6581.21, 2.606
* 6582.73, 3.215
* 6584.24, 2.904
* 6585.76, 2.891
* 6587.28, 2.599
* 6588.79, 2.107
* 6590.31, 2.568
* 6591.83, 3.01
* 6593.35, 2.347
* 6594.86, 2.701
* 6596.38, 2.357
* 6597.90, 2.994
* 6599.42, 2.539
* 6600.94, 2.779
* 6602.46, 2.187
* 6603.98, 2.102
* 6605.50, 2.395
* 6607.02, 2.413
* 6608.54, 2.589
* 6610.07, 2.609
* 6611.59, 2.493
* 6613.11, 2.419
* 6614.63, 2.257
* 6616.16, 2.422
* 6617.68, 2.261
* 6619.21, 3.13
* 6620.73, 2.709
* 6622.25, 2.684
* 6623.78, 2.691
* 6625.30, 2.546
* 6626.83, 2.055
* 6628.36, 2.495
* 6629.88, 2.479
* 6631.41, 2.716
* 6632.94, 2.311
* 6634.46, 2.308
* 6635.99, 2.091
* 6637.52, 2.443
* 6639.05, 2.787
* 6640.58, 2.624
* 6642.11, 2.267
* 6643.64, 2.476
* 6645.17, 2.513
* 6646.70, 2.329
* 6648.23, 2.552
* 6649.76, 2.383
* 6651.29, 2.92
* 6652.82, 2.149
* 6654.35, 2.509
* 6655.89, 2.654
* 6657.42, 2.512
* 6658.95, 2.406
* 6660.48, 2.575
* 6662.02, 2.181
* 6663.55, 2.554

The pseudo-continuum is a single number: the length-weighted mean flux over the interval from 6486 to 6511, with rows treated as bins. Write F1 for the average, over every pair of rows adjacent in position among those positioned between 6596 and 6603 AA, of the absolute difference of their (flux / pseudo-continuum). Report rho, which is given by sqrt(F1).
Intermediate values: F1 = 0.19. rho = 0.44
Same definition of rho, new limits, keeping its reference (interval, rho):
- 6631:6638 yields 0.31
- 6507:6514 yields 0.53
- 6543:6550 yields 0.45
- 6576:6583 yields 0.34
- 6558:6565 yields 0.41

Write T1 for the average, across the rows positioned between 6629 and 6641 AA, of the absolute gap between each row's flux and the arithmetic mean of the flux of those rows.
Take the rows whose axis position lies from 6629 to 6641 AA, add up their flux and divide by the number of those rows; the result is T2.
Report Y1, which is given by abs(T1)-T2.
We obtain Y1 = -2.29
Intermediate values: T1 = 0.18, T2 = 2.47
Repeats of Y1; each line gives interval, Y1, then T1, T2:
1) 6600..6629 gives -2.29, 0.20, 2.49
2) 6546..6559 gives -2.40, 0.33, 2.73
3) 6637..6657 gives -2.35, 0.15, 2.51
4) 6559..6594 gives -2.26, 0.30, 2.56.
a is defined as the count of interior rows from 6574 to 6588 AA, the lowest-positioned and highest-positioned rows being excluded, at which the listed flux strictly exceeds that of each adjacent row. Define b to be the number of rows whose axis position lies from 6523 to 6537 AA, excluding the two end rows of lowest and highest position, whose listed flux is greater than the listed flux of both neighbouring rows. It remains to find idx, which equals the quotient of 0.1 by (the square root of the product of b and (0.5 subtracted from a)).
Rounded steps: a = 2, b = 1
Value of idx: 0.082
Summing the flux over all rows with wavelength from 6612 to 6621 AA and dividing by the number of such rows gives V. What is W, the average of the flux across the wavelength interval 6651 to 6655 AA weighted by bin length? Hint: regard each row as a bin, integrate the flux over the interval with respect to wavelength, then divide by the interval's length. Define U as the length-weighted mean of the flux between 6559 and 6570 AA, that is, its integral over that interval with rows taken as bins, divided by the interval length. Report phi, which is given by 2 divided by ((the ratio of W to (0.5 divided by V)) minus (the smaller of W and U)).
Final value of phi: 0.19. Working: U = 2.28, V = 2.53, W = 2.48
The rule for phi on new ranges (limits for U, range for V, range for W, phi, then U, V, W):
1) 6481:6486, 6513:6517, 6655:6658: 0.17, 2.60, 2.77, 2.58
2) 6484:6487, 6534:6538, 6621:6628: 0.18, 2.80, 2.66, 2.51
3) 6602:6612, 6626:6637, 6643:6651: 0.22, 2.40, 2.35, 2.48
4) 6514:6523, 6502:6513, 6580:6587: 0.15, 2.67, 2.73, 2.89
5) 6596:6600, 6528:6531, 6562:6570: 0.20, 2.66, 2.53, 2.43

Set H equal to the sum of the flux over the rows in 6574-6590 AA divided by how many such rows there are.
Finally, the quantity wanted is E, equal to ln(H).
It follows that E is 1.01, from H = 2.75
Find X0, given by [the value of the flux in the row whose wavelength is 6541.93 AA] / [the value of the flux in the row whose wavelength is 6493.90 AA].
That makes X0 1.32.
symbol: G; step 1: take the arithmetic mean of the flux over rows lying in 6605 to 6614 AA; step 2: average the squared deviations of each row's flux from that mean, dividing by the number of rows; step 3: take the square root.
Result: 0.09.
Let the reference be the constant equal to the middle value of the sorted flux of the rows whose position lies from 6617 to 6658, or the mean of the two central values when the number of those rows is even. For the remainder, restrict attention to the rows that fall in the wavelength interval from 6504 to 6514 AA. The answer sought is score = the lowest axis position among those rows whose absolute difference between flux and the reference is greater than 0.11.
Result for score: 6505.88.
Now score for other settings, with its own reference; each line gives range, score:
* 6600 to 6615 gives 6600.94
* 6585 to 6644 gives 6585.76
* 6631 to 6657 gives 6631.41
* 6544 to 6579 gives 6544.94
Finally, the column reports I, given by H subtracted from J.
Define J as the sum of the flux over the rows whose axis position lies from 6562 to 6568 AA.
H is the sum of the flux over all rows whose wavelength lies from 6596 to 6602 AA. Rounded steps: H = 10.7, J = 9.7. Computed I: -1.01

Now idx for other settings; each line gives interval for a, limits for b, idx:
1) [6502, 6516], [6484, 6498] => 0.037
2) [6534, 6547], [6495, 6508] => 0.045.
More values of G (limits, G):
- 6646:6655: 0.24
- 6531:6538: 0.20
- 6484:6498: 0.33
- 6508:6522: 0.27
